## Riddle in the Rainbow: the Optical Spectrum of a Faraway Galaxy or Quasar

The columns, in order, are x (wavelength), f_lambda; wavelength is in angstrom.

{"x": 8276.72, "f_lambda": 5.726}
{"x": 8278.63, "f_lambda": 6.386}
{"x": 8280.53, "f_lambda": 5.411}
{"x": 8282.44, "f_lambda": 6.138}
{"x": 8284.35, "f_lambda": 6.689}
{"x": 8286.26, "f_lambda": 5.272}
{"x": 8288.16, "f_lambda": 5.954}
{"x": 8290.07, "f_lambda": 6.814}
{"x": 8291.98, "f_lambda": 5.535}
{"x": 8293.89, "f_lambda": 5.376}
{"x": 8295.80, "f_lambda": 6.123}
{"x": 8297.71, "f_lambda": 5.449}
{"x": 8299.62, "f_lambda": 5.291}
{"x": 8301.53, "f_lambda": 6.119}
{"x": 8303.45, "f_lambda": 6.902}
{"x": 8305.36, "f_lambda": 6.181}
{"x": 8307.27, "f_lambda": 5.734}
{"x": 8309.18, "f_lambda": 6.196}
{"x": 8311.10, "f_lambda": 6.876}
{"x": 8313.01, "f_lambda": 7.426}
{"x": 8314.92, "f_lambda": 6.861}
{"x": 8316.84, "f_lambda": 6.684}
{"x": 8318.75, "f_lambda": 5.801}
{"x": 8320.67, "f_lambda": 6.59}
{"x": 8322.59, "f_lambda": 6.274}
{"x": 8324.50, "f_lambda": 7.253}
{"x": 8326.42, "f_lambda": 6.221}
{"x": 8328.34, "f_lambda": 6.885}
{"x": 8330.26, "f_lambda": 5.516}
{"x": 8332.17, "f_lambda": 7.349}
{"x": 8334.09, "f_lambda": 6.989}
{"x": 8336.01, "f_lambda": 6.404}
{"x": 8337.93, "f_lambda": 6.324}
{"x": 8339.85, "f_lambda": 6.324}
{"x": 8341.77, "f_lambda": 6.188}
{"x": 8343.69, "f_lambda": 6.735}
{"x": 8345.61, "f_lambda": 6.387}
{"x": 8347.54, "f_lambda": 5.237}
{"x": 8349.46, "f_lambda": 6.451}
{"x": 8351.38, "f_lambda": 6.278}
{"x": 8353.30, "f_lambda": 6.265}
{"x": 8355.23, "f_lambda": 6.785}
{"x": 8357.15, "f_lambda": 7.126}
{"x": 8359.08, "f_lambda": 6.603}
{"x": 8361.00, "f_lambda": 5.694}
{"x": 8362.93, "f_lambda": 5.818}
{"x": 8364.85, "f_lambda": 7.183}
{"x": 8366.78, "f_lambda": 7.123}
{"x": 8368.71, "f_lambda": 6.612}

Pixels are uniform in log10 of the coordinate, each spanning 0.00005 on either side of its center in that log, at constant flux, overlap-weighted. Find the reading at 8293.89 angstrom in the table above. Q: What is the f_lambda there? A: 5.376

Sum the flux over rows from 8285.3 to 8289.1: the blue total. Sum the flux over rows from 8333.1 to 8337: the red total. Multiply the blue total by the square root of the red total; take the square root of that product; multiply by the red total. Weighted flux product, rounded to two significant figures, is 86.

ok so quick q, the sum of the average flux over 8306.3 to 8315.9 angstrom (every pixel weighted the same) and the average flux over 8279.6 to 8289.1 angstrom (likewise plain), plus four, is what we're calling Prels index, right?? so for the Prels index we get 16.5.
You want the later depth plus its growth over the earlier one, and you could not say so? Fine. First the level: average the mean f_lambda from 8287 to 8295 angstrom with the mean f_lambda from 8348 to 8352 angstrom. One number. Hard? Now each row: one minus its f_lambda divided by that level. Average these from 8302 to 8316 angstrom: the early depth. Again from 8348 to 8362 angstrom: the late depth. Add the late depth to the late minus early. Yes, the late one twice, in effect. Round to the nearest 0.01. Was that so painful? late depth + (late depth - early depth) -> -0.03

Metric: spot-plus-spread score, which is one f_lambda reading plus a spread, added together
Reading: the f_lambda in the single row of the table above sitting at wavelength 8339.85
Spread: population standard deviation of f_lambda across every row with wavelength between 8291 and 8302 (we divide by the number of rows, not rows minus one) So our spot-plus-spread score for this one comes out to 6.7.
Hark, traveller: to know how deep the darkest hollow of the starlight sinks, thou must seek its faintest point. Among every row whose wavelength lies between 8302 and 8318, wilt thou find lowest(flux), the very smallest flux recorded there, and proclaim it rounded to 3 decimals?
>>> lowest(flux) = 5.734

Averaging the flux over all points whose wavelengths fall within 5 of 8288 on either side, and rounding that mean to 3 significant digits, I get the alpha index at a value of 6.05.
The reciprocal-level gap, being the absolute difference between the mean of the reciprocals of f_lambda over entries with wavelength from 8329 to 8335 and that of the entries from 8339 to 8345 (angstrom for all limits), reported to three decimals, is 0.003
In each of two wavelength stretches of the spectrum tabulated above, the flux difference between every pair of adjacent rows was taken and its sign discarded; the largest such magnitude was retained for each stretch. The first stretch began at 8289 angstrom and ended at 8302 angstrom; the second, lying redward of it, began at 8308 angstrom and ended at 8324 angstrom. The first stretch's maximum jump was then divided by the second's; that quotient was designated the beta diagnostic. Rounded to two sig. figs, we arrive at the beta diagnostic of 1.4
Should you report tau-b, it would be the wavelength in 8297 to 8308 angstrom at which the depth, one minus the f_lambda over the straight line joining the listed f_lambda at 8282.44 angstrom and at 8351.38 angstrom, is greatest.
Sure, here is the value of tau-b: 8299.62 angstrom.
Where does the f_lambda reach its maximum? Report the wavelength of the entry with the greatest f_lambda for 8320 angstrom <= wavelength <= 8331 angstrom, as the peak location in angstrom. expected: 8324.50 angstrom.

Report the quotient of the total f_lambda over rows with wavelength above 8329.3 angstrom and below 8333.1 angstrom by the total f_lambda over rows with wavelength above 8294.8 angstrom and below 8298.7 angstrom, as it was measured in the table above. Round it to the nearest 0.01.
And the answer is 1.11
